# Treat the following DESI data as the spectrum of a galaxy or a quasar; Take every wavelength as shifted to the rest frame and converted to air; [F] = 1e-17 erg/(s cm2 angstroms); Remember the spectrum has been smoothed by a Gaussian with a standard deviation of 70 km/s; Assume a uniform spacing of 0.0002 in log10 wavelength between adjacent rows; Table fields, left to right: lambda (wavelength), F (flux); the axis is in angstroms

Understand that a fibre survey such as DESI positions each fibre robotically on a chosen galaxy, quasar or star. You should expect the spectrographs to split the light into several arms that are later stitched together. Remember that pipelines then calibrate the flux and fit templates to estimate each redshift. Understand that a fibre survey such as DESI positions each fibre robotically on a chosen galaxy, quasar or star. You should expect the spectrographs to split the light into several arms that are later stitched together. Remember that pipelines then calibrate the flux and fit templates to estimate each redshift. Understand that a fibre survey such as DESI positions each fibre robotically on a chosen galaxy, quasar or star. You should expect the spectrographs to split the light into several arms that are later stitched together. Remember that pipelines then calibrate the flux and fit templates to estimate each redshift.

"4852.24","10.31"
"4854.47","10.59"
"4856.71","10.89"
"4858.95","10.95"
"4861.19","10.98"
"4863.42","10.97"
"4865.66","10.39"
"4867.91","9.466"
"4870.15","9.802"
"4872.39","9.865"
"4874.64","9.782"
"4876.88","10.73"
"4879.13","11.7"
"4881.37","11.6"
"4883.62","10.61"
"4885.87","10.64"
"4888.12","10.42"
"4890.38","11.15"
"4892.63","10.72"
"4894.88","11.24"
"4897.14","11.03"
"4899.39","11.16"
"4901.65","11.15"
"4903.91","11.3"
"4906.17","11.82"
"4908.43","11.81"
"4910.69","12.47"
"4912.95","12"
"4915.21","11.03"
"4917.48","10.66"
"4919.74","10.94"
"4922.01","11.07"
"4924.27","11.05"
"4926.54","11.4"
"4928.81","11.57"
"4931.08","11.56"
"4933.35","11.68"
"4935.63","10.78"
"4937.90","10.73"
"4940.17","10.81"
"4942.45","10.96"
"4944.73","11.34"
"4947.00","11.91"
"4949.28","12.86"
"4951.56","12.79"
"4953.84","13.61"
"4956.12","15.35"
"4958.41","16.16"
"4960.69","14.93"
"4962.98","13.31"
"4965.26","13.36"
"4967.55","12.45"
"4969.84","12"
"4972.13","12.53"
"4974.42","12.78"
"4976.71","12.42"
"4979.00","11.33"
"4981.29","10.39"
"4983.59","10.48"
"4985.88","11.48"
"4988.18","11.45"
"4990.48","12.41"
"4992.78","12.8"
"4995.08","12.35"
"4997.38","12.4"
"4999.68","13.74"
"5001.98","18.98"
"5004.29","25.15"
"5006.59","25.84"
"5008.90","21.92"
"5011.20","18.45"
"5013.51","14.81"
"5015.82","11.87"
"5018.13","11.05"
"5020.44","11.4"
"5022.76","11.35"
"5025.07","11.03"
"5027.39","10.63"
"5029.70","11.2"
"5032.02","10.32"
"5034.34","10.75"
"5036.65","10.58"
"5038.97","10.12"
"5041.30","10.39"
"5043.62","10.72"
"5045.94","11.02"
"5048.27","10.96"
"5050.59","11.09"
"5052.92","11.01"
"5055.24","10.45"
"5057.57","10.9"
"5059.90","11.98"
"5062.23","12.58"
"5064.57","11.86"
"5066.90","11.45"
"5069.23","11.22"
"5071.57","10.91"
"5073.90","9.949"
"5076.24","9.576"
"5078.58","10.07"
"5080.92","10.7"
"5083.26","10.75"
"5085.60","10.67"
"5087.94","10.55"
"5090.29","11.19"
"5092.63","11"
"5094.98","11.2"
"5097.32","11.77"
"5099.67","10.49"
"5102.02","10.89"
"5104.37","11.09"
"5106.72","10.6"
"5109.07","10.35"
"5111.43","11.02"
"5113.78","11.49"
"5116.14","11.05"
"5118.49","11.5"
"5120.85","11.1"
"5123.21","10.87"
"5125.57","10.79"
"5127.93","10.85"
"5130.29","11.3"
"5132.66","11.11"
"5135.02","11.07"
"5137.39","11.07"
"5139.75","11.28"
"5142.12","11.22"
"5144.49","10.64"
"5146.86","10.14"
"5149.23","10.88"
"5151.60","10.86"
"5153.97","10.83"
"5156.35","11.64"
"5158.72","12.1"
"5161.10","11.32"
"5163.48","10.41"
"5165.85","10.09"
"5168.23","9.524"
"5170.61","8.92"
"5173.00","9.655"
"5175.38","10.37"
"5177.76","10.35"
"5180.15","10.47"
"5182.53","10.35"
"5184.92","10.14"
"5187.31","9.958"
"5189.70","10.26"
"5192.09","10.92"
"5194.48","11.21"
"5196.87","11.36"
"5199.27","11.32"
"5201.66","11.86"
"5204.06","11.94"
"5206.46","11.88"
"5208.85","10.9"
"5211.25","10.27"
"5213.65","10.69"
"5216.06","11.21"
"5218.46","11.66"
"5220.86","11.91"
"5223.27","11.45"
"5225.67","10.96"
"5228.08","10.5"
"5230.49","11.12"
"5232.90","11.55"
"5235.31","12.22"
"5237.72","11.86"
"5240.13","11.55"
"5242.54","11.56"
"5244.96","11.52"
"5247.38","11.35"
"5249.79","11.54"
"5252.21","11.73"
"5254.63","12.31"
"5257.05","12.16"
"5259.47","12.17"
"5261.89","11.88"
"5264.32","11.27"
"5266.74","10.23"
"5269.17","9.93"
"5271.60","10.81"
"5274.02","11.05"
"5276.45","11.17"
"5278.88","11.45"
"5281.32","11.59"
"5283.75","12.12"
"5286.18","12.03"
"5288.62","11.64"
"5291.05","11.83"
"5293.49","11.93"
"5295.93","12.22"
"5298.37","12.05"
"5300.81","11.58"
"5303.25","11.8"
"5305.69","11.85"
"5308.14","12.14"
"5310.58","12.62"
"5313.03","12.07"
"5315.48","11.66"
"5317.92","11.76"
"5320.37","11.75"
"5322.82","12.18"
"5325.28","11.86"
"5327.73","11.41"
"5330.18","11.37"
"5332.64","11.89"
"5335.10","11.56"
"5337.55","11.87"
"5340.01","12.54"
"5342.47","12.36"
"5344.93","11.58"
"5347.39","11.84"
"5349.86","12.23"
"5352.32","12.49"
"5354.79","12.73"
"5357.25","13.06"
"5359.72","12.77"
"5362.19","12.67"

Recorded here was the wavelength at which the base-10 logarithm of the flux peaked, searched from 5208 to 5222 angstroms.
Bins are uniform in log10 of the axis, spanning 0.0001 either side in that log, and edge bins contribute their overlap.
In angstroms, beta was 5220.86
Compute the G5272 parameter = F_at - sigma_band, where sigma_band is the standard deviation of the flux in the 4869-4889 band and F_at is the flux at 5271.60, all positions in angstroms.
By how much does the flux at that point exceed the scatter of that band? 10.1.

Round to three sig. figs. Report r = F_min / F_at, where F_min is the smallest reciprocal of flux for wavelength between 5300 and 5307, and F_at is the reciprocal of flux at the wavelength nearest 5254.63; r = 1.04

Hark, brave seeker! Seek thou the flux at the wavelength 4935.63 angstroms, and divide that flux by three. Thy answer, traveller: 3.59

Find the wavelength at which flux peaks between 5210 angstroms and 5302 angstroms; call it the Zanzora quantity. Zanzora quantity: 5254.63 angstroms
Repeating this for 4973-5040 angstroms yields 5006.59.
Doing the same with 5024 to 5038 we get 5029.70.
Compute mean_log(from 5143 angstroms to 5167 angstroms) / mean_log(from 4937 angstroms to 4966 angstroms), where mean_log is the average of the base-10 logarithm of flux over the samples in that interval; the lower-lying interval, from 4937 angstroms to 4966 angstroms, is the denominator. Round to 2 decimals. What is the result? 0.94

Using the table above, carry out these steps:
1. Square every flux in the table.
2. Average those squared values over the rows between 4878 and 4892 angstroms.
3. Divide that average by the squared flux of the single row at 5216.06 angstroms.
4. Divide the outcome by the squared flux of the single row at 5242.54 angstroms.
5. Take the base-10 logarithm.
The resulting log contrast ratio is -2.14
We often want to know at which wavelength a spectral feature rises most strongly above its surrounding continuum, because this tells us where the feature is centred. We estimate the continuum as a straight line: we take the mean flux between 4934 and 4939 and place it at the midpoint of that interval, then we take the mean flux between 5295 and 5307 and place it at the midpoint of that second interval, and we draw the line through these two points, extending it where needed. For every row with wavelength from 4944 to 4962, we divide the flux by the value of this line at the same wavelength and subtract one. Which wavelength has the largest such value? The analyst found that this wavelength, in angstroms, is 4958.41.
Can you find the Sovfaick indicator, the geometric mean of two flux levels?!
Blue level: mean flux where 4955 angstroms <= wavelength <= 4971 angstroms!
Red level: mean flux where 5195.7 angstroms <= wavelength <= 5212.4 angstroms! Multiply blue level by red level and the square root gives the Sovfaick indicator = 12.6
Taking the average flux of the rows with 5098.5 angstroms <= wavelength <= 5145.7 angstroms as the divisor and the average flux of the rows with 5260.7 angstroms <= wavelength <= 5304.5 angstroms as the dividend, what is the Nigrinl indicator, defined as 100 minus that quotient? 99.0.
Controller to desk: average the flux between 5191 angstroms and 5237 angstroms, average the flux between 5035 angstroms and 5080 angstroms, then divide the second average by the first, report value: 0.96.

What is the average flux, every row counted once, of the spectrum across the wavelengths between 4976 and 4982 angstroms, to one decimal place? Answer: 11.4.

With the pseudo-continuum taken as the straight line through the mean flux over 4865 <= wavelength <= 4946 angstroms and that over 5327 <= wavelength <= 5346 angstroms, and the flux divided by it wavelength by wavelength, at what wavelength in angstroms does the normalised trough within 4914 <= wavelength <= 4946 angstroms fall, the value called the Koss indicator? 4917.48 angstroms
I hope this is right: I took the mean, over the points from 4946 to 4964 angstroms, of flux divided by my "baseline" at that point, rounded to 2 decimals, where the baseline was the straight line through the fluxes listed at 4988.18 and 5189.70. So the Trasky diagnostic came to 1.19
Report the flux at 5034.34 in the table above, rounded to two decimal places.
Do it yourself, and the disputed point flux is 10.75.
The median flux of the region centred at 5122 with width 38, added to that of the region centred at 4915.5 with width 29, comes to 22.4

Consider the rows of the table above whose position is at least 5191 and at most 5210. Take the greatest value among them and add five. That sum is 16.9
